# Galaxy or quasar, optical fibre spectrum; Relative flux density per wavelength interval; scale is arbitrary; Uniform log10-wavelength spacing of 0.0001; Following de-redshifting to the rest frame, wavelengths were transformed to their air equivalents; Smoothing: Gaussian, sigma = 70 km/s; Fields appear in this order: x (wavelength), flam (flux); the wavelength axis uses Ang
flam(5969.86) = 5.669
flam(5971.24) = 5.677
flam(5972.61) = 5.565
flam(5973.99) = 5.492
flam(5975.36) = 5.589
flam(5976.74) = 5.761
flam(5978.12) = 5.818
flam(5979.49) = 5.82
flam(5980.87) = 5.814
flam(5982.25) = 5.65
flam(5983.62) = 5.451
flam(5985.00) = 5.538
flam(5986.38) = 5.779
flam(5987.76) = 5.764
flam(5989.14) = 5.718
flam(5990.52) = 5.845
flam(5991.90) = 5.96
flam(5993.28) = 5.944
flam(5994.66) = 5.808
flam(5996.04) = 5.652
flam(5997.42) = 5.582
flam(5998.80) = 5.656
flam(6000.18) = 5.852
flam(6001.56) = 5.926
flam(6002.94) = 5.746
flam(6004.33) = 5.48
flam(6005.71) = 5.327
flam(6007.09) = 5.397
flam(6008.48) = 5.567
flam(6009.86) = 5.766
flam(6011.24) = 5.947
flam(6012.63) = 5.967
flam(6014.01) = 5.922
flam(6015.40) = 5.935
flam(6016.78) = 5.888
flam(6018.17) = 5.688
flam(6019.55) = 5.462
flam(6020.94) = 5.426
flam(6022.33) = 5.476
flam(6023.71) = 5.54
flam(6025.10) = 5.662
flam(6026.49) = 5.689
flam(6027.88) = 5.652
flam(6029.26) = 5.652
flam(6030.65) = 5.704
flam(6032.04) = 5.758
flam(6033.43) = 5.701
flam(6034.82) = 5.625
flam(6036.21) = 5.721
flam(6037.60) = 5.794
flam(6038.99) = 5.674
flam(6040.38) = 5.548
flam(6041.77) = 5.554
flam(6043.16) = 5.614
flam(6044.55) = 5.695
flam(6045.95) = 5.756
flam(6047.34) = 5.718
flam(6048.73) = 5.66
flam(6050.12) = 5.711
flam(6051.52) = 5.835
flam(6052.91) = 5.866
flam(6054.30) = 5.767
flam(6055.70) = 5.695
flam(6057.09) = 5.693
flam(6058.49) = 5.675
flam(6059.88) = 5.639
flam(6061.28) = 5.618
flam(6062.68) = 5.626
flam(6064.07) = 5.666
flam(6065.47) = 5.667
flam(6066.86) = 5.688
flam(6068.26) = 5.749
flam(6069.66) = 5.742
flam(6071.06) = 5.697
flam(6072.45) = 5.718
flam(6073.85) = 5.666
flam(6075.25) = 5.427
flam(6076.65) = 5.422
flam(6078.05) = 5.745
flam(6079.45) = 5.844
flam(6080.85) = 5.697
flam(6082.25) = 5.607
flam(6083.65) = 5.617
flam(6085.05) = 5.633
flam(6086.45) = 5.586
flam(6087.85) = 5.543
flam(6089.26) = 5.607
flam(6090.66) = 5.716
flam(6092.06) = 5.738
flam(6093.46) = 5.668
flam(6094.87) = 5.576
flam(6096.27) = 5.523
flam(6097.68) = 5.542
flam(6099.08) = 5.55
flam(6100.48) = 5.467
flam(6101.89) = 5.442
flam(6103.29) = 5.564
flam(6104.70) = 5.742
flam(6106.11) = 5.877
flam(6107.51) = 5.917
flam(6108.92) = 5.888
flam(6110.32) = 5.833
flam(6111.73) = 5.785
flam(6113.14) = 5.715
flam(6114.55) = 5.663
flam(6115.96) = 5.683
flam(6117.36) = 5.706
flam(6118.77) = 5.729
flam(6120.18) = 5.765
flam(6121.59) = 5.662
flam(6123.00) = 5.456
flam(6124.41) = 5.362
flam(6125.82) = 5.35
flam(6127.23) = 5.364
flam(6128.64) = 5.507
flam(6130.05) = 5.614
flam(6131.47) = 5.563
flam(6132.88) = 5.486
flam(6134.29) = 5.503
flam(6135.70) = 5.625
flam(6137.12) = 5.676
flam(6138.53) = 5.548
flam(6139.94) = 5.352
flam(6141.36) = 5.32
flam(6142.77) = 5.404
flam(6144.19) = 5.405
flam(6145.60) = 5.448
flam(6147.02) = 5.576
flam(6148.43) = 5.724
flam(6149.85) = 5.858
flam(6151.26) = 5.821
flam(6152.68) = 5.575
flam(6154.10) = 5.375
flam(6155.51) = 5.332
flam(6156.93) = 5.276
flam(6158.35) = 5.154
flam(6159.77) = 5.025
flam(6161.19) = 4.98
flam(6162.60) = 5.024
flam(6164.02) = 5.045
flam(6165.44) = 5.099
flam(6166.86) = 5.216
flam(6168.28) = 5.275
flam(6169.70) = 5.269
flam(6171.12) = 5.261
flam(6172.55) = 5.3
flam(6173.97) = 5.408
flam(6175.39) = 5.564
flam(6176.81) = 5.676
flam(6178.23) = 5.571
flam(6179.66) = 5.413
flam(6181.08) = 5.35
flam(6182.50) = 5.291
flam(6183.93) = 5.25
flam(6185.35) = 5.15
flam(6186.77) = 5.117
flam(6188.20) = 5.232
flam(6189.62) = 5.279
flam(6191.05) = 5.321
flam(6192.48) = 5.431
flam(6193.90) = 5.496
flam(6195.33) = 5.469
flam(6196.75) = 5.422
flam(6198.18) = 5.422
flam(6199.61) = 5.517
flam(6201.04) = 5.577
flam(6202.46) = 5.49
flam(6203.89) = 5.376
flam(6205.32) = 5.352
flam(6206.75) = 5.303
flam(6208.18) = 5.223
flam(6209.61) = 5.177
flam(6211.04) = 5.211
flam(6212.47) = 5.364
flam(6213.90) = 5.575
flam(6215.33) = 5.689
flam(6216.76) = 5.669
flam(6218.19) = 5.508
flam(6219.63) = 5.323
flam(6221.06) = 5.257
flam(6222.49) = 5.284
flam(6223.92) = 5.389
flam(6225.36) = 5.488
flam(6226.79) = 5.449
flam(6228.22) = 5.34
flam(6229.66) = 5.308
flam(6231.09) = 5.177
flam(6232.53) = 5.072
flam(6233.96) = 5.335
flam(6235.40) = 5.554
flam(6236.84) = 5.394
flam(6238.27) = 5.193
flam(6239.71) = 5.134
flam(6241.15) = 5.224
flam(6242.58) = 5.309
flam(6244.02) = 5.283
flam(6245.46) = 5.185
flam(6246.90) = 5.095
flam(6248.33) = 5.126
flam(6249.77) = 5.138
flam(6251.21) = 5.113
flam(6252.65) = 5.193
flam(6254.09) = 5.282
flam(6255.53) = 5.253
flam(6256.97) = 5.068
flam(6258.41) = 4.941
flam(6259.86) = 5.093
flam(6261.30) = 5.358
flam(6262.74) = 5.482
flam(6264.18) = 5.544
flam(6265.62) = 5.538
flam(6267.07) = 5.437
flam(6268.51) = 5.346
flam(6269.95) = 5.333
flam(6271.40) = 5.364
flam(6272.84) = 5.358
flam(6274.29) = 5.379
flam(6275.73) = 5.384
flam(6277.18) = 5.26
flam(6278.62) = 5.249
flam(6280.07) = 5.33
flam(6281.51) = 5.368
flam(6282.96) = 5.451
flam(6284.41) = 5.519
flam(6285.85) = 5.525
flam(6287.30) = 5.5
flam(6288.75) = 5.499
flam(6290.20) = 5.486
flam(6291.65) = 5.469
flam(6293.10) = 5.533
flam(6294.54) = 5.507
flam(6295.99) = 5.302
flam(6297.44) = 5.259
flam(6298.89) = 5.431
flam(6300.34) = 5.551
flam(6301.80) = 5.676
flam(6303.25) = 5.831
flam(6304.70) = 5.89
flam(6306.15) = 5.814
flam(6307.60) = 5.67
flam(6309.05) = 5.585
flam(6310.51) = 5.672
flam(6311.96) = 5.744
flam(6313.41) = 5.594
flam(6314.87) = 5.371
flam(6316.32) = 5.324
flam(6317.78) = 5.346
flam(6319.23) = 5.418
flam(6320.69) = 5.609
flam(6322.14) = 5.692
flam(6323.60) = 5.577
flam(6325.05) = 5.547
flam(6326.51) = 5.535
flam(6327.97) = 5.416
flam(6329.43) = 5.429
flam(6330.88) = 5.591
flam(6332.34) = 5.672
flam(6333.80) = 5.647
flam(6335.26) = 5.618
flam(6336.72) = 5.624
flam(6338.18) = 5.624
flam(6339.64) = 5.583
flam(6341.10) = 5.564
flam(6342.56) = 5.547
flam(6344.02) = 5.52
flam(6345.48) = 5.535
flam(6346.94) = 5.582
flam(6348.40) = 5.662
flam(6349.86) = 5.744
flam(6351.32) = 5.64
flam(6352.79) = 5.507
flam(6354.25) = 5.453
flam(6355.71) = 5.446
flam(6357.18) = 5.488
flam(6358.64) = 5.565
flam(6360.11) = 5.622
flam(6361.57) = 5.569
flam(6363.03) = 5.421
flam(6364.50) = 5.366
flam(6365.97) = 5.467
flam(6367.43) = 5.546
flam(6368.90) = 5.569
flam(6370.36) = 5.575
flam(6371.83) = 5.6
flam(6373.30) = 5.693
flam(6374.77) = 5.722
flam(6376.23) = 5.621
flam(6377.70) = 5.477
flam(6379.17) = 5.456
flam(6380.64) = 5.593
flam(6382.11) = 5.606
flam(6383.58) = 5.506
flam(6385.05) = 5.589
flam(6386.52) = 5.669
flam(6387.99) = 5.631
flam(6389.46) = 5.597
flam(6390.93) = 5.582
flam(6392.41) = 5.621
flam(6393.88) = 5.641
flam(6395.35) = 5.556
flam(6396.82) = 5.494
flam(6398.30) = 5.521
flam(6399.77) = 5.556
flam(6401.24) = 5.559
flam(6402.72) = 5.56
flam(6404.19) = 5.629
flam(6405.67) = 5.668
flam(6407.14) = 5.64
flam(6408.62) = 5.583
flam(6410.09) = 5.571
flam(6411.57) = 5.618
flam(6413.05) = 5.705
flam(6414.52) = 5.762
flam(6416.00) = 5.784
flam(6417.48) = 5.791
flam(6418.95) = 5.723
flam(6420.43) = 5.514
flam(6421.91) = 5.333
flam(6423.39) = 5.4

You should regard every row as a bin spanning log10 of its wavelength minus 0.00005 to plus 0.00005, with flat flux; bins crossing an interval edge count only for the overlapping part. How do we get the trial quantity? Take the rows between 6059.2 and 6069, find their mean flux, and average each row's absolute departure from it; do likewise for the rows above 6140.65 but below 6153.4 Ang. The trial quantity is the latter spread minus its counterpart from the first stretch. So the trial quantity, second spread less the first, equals 0.12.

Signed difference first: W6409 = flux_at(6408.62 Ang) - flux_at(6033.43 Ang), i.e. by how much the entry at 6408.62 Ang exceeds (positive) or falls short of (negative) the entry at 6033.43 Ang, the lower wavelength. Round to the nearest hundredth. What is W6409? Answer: -0.12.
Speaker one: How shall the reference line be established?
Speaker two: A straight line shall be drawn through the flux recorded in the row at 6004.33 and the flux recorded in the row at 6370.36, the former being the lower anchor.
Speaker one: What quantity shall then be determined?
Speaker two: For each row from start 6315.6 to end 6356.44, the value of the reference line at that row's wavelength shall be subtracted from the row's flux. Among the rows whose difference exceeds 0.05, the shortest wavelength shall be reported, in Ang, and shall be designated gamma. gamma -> 6322.14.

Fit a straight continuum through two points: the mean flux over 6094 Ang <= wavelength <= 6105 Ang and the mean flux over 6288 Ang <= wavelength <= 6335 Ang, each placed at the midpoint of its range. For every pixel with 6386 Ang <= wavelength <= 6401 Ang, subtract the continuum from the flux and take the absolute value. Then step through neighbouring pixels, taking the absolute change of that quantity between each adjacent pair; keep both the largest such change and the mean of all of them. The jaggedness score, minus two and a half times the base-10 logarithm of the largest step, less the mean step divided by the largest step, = 2.2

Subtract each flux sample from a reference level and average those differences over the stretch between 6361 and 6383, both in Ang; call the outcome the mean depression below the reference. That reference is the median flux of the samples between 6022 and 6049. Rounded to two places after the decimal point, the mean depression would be 0.12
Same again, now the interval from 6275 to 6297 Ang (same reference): 0.24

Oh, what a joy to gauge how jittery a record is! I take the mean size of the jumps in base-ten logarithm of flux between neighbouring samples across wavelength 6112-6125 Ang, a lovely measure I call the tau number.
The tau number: 0.0054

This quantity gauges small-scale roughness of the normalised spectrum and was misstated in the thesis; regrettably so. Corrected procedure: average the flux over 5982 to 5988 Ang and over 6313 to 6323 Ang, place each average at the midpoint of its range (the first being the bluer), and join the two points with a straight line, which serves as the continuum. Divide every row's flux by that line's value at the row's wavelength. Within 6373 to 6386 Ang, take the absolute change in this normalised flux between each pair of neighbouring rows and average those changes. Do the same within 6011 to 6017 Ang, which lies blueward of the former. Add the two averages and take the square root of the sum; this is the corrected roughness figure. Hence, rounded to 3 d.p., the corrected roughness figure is 0.141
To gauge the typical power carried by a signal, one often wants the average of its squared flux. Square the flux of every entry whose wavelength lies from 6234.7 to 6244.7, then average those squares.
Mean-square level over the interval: 28.1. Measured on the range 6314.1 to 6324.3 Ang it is 30.0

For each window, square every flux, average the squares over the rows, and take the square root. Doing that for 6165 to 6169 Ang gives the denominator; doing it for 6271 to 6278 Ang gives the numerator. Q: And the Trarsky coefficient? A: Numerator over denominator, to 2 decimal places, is 1.03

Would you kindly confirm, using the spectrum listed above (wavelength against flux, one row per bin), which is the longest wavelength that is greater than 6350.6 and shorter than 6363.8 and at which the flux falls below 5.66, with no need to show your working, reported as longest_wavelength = 6363.03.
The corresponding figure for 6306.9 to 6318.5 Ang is 6317.78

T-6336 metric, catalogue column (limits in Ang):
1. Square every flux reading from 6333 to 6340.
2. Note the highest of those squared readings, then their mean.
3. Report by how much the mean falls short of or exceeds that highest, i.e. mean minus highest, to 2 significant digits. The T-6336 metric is -0.31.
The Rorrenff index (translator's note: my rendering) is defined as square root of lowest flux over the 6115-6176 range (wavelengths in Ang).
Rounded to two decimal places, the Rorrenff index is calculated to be 2.23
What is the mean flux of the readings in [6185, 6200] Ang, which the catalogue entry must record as 5.35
